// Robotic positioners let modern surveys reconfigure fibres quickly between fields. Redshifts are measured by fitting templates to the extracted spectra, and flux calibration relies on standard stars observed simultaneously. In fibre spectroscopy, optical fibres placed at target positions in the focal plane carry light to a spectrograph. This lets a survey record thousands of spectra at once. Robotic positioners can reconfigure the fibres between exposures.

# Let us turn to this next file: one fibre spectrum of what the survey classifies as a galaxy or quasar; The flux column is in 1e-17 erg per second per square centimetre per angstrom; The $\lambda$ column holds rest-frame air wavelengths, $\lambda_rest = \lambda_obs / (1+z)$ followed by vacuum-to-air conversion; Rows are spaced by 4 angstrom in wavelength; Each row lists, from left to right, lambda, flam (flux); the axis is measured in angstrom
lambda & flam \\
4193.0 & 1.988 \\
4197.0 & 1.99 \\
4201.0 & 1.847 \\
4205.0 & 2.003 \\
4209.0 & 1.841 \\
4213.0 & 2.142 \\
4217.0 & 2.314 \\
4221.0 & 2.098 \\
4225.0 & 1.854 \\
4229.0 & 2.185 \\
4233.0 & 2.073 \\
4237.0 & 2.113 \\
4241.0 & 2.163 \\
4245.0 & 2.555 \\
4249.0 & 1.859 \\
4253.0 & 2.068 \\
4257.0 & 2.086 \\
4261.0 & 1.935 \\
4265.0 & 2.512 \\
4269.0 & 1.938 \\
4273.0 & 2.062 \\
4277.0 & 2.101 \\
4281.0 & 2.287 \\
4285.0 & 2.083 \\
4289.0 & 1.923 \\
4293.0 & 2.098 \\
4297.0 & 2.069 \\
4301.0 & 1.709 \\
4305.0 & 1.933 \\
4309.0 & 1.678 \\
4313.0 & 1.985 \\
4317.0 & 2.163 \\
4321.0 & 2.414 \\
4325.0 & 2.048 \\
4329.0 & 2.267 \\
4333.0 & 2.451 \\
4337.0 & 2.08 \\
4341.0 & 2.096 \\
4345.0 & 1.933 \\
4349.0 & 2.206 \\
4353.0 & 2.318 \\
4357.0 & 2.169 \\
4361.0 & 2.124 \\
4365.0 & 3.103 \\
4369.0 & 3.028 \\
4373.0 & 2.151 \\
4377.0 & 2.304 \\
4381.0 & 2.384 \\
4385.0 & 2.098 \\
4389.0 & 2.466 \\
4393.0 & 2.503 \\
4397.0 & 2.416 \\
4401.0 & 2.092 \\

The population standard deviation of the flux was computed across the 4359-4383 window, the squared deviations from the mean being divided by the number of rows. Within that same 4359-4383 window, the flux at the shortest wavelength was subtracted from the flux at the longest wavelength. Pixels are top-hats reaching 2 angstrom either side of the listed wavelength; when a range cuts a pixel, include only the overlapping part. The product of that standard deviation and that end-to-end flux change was 0.10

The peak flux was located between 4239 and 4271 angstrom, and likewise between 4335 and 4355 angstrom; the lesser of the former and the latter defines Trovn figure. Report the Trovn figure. 2.32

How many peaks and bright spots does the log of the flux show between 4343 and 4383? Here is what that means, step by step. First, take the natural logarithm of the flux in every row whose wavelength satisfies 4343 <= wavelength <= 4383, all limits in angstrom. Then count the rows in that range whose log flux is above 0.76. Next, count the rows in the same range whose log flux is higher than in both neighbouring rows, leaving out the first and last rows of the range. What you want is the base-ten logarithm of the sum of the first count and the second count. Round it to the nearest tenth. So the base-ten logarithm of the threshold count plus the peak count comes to 1.0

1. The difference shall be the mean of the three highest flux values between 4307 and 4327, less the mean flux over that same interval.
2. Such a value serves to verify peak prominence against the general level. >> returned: 0.15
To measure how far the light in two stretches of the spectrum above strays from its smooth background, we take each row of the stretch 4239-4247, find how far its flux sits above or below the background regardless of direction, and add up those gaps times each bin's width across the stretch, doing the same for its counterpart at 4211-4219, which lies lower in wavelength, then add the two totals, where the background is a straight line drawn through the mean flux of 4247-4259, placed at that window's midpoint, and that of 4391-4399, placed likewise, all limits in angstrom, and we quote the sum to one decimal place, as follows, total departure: 5.9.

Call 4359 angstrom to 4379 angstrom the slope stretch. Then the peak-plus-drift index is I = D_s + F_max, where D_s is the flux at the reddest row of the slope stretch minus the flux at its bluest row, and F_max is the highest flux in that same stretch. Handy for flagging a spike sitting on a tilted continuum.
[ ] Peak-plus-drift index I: 3.3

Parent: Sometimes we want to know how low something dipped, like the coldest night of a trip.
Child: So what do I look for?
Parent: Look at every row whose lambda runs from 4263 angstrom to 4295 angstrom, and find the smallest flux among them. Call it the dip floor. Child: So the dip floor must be 1.923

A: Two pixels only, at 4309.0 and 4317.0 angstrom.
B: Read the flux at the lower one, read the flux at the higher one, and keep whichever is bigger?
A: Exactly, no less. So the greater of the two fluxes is 2.16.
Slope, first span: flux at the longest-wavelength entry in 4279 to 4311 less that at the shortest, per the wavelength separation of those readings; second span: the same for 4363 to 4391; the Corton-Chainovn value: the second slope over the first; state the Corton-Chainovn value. 1.2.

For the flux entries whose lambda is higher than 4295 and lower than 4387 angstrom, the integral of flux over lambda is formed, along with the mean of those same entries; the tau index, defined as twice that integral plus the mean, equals 408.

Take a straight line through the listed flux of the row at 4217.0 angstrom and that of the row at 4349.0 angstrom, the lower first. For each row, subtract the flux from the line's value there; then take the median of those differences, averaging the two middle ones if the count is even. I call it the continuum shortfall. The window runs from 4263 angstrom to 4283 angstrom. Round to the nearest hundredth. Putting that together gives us 0.16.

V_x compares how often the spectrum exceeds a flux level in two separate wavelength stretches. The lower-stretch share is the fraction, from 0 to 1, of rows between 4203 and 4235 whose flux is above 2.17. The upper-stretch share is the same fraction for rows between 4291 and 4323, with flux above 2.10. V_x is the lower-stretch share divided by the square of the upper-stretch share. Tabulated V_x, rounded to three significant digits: 4.00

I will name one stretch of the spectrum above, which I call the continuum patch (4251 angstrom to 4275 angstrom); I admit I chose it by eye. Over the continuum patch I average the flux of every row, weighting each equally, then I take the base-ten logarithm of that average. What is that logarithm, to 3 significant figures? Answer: 0.322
